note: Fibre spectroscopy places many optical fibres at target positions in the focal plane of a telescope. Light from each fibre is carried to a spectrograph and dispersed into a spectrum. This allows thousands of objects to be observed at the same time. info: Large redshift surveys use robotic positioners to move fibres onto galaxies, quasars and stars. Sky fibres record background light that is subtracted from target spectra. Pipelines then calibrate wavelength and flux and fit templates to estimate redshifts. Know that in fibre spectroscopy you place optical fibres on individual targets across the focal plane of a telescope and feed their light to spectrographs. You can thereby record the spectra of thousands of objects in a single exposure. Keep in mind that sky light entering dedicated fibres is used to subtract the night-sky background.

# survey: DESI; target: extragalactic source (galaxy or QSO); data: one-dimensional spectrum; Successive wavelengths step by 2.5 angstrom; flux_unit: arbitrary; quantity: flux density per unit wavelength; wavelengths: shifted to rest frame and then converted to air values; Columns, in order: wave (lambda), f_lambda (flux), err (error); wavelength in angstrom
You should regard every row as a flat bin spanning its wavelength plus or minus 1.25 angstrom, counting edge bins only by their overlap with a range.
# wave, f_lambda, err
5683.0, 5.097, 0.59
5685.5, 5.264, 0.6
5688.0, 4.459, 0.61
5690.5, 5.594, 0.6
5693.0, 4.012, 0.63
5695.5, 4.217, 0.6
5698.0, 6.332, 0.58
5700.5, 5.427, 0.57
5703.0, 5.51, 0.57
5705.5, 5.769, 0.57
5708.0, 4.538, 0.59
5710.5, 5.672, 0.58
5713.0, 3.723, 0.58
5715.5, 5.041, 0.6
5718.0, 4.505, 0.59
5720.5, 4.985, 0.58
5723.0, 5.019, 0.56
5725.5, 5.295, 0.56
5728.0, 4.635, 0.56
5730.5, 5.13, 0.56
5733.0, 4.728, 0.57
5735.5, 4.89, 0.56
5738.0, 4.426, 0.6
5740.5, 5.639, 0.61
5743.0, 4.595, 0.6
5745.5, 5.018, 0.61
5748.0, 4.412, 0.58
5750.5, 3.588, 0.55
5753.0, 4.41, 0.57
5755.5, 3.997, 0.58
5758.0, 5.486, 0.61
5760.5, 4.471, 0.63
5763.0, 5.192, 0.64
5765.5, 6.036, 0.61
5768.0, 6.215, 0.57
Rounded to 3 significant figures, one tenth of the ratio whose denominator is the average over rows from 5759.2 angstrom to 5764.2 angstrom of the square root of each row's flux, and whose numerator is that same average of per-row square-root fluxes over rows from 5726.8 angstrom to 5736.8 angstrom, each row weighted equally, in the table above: 0.100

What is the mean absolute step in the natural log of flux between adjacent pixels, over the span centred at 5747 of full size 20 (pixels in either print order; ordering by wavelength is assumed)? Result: 0.17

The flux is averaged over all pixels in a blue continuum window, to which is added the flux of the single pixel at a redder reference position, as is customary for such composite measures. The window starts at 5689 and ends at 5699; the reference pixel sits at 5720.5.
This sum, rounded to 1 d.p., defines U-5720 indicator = 10.0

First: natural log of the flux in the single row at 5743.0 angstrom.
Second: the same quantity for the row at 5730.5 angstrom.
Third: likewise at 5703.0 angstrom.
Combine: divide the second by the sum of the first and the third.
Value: 0.506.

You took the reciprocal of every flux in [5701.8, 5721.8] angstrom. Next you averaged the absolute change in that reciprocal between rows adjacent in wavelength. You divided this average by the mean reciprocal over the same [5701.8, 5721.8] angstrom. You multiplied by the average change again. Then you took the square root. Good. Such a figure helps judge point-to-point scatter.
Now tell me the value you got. 0.097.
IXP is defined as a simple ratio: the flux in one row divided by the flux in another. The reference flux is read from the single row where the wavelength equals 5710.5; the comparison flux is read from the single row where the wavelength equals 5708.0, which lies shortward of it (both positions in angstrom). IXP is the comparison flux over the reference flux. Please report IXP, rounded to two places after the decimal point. 0.80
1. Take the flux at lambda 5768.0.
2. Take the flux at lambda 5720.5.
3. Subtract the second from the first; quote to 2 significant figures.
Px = 1.2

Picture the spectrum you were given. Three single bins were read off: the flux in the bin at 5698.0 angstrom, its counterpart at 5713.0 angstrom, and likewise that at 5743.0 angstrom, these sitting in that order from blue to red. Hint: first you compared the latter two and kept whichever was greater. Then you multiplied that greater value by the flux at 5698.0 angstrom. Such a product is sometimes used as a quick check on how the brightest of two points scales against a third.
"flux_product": 29.1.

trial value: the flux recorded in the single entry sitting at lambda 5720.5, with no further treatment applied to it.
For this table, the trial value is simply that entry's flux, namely 4.985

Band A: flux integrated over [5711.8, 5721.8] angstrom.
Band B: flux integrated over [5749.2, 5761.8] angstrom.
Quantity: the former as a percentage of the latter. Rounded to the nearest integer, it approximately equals 83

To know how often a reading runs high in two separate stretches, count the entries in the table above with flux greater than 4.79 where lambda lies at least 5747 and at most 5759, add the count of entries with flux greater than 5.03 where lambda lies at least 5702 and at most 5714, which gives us 4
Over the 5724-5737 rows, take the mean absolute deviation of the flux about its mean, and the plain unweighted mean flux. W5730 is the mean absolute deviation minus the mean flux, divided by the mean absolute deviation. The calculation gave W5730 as -21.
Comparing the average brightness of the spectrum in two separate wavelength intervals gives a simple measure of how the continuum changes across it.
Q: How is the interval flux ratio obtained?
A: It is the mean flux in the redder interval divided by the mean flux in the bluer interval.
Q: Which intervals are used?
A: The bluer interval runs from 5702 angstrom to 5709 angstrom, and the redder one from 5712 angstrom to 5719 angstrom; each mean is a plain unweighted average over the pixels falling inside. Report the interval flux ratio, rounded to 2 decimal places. 0.84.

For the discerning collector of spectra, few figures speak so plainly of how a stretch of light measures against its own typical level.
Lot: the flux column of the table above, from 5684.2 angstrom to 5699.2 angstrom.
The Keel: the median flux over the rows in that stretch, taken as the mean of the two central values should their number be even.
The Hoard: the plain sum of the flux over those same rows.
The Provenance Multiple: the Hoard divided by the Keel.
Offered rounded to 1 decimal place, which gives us 6.1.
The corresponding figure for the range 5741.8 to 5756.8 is 5.9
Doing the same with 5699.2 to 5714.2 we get 5.6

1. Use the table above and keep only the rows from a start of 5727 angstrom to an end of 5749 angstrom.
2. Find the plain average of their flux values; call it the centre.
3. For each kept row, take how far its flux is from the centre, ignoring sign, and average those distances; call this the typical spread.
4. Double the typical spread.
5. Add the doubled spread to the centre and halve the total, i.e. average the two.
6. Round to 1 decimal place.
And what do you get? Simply 2.7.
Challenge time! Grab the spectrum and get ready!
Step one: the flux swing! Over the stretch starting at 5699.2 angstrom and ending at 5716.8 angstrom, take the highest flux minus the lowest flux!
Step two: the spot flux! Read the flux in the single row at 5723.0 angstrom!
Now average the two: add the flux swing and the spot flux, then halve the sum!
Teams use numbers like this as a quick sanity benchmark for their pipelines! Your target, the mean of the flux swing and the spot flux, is 3.53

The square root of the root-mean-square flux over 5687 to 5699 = 2.24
